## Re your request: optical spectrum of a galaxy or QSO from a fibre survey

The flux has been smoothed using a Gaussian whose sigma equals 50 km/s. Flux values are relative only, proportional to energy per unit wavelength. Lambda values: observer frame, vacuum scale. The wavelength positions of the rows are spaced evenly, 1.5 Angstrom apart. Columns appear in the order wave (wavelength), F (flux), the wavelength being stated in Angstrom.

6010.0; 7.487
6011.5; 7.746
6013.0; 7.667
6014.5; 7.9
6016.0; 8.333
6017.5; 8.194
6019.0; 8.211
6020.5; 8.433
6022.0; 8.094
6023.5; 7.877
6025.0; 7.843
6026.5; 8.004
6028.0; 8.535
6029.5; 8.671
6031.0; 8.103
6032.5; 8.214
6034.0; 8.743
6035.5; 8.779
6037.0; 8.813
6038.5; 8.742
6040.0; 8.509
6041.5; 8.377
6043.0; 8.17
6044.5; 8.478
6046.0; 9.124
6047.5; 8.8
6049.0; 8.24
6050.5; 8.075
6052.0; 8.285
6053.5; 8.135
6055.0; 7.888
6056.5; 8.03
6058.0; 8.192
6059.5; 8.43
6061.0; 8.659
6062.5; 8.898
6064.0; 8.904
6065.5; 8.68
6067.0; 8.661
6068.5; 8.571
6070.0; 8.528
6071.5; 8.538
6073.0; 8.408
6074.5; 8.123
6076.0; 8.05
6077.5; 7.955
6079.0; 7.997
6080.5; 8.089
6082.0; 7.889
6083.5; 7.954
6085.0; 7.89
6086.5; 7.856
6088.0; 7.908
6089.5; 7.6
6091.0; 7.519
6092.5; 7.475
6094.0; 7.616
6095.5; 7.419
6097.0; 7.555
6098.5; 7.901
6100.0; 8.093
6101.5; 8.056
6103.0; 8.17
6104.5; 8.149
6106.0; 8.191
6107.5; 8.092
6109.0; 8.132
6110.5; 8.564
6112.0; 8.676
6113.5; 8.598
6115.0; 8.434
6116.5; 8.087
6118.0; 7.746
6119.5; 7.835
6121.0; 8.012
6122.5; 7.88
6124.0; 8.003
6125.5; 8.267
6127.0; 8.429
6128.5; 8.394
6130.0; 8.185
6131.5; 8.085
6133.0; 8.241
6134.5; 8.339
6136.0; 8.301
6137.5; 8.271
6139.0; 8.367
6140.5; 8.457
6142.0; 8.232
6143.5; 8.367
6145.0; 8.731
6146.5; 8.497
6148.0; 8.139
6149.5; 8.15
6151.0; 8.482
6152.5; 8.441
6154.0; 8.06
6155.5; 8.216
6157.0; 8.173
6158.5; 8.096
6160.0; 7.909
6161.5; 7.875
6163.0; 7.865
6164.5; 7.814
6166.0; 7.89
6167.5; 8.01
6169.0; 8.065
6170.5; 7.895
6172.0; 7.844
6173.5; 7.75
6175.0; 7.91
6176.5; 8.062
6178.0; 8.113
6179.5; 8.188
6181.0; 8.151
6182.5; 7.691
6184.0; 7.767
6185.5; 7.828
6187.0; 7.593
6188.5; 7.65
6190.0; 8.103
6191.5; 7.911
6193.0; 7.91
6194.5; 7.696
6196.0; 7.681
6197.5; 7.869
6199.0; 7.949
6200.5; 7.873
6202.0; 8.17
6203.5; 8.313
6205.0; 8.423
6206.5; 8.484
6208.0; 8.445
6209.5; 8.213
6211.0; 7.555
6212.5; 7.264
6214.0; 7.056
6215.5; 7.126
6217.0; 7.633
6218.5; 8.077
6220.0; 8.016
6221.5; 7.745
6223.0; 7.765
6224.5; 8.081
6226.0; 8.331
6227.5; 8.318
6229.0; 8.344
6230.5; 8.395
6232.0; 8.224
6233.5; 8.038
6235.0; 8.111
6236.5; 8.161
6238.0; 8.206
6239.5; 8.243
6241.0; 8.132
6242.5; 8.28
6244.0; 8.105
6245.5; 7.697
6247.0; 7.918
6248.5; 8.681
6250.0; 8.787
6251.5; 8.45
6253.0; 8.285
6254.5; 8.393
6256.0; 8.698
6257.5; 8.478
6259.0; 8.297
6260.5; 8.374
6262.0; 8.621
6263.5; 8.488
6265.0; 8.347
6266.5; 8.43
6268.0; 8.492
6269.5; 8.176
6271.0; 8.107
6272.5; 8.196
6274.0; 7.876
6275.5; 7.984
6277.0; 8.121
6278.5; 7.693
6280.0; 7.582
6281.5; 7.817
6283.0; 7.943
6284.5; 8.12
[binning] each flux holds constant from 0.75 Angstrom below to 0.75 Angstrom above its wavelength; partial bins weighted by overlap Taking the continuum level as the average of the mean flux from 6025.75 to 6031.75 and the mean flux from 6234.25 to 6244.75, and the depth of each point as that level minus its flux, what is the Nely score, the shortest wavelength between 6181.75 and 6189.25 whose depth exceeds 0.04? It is 6182.5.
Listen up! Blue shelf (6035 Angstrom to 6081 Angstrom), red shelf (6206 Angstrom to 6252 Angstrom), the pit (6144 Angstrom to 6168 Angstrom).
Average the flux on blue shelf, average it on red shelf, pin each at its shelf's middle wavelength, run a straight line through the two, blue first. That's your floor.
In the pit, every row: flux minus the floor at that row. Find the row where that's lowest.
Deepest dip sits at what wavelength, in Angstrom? 6164.5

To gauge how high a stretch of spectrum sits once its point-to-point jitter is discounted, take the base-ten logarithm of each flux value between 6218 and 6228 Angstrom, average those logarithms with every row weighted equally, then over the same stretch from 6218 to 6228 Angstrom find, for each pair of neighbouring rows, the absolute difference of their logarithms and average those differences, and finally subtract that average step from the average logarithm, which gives 0.897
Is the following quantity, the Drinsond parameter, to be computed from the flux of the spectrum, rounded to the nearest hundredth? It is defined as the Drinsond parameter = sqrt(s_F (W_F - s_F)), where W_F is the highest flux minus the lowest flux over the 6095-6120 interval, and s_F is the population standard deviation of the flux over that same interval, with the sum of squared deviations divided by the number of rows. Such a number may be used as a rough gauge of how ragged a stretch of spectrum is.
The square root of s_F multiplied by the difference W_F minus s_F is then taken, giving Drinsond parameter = 0.56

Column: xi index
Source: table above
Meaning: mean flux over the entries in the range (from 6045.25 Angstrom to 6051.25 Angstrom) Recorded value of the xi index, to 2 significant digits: 8.6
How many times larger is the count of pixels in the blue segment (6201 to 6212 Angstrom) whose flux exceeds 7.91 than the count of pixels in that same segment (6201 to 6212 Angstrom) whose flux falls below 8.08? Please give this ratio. 6.0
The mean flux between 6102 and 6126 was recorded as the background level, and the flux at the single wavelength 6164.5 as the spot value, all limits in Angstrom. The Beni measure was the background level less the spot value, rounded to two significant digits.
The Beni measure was 0.36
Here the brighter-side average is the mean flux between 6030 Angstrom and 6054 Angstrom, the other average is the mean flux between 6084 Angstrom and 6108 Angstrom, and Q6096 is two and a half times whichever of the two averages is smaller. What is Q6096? 19.6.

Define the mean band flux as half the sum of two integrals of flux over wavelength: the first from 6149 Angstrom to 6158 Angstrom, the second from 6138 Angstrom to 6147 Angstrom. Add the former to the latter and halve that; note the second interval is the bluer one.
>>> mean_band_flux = 75.1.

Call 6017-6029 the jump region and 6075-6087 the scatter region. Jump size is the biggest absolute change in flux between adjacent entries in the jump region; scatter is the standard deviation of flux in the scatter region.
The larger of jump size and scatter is 0.53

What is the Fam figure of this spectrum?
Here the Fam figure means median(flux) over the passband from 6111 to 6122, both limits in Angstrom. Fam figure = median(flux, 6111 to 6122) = 8.09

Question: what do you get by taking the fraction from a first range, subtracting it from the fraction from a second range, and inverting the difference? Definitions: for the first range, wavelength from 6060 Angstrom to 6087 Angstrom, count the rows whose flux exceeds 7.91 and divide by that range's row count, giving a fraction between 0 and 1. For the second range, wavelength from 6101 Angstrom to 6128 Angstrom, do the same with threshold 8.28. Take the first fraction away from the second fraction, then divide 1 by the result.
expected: -1.8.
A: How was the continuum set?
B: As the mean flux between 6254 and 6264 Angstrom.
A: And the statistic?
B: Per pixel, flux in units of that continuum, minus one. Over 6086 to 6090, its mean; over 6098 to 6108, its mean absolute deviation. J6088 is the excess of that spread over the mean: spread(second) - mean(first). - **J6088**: 0.089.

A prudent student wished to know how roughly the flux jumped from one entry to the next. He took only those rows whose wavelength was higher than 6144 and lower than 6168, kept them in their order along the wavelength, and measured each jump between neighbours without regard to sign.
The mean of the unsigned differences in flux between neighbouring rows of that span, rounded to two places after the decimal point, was 0.14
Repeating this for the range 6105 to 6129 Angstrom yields 0.17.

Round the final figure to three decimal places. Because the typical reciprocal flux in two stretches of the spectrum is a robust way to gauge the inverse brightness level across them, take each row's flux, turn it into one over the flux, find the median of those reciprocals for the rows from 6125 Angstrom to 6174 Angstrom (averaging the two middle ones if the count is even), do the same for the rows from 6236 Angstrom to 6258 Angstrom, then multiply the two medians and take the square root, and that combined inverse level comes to 0.121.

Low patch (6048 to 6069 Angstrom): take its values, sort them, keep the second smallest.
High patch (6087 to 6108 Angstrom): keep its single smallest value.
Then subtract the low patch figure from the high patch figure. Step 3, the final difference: -0.61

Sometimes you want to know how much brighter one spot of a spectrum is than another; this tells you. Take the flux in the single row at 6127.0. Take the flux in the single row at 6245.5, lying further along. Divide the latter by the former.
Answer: 0.913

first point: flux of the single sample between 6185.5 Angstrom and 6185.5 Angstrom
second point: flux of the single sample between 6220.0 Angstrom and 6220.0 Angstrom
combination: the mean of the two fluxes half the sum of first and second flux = 7.92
